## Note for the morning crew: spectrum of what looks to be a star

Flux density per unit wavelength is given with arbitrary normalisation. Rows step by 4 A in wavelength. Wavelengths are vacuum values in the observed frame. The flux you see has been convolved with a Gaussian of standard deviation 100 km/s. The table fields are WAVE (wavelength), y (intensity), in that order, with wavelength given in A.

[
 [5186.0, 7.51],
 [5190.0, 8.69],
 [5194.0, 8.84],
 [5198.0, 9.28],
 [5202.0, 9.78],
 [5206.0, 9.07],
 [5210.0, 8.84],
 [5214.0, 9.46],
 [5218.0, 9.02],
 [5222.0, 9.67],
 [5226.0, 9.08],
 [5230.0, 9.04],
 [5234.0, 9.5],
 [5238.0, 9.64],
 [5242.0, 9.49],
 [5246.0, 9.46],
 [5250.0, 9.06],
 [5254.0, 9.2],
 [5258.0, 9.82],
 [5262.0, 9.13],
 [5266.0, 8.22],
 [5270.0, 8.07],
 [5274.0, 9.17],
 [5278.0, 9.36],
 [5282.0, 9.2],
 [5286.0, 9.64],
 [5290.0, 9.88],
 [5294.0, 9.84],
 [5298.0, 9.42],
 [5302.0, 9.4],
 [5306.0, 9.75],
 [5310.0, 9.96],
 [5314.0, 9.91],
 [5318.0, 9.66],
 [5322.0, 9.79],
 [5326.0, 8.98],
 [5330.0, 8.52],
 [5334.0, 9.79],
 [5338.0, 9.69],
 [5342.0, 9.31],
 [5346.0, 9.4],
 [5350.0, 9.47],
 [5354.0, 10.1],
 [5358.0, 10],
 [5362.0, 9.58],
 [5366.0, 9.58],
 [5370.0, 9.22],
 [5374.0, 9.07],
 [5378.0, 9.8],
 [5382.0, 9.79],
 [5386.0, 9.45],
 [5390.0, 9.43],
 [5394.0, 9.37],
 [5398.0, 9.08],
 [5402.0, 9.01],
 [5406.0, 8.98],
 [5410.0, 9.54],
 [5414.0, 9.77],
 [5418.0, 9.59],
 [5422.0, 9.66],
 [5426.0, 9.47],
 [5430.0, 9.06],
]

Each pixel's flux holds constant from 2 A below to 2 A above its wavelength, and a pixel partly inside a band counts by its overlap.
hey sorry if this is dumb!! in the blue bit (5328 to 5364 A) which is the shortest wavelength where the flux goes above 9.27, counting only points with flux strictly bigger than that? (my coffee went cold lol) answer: 5334.0 A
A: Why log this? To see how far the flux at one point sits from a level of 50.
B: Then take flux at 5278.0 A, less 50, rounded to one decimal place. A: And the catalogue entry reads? -40.6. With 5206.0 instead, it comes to -40.9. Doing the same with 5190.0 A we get -41.3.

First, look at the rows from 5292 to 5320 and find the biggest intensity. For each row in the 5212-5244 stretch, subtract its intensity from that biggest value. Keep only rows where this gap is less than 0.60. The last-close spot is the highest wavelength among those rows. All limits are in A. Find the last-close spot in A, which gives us 5242.0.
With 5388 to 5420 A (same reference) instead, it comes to 5418.0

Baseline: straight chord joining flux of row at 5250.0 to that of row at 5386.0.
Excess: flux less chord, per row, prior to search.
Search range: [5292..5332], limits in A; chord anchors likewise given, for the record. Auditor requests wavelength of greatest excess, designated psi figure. 5310.0 A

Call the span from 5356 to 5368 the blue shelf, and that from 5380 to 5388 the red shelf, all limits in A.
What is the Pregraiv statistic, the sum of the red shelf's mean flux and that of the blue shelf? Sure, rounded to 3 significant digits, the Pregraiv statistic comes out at 19.3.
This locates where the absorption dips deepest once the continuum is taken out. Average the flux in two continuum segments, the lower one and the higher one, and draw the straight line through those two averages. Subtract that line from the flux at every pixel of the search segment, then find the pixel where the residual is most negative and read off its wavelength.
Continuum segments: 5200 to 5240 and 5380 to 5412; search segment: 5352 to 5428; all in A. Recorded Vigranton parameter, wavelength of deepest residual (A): 5406.0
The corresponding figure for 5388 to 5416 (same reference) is 5406.0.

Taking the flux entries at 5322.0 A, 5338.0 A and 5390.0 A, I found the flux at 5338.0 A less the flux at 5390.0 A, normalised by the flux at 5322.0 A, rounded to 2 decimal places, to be 0.03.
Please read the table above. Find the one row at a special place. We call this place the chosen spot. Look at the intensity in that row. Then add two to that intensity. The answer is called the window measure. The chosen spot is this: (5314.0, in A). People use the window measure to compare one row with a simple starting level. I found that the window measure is 11.9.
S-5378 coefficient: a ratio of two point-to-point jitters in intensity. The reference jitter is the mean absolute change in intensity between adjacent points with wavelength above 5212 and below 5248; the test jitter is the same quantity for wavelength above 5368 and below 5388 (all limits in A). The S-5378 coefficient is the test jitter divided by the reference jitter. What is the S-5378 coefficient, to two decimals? 0.98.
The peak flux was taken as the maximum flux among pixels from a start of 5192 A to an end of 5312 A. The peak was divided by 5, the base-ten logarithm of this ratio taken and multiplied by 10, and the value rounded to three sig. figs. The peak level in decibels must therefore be 2.99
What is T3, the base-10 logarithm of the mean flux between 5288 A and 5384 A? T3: 0.981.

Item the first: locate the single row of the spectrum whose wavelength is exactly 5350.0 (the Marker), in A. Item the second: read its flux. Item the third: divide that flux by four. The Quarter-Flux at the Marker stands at 2.37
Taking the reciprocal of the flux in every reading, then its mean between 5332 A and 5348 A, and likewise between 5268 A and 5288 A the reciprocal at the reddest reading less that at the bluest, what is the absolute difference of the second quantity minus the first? 0.125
